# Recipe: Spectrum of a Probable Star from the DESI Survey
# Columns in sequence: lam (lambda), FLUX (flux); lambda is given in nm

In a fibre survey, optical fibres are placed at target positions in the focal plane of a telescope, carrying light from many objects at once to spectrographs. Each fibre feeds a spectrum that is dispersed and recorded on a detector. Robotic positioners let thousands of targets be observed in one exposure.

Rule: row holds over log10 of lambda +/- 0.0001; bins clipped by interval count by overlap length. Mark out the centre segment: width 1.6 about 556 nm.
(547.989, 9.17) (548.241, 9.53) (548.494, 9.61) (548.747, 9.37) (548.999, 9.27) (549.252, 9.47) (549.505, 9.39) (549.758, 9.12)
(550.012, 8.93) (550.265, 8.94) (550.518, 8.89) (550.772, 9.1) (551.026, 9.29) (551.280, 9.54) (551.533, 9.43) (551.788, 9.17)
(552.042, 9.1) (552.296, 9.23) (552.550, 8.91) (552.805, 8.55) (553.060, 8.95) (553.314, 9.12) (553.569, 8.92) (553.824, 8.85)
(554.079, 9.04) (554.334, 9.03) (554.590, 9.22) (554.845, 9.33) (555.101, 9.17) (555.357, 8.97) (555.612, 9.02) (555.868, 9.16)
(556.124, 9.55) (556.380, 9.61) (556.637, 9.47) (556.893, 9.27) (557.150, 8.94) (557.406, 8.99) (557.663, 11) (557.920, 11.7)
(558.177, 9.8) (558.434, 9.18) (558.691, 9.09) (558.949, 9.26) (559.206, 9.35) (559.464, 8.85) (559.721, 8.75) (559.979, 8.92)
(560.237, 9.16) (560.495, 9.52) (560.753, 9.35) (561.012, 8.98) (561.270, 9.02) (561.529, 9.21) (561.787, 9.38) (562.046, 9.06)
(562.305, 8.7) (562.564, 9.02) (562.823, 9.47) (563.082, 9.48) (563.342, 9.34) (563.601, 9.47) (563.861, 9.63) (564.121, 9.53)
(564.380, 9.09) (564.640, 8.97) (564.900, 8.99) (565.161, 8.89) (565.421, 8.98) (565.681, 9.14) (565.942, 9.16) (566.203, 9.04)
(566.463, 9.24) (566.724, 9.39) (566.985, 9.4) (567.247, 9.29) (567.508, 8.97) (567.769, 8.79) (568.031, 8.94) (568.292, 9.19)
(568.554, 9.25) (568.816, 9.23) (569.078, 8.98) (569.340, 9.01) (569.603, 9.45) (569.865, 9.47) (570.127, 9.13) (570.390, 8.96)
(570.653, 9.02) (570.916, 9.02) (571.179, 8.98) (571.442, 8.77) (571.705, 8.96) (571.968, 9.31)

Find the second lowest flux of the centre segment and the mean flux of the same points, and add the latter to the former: 18.3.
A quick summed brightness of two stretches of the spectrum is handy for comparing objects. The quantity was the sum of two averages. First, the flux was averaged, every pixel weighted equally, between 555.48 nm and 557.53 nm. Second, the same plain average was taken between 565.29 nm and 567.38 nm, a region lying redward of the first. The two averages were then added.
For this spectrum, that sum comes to 18.5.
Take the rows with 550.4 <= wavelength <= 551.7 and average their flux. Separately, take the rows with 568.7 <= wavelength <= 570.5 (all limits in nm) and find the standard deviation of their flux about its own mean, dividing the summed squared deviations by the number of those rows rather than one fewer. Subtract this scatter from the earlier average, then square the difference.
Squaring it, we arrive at 82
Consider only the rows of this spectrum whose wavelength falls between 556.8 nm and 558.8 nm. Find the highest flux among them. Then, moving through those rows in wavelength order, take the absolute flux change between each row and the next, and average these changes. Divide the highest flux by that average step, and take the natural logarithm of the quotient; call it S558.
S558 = 2.67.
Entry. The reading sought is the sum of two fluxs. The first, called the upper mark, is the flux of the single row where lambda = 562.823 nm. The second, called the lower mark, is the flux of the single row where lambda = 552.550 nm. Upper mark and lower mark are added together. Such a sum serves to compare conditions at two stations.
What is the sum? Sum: 18.4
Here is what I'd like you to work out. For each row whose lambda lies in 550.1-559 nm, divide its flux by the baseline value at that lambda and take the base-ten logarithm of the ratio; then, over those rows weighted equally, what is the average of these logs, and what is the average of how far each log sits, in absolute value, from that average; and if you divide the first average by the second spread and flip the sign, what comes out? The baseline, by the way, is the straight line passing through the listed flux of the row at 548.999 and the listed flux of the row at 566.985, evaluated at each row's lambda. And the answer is 0.1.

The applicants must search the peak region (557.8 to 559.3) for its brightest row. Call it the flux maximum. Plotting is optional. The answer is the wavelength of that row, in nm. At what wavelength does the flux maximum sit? 557.920 nm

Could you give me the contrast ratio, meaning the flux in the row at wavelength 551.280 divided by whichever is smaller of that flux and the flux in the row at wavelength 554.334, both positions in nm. 1.06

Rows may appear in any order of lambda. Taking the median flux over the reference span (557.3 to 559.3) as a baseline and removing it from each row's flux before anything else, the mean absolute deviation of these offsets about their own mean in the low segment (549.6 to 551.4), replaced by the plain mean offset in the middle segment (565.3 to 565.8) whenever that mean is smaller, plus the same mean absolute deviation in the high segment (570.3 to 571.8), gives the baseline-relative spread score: -0.18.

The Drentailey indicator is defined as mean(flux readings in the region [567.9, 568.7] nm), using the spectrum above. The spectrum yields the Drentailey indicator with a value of 9.13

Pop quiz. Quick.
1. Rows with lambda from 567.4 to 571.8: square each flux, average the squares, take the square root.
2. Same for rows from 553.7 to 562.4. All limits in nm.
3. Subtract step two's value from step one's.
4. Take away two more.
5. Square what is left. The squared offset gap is 5.0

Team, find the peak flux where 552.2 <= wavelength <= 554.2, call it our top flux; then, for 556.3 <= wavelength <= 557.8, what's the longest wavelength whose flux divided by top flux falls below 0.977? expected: 557.406 nm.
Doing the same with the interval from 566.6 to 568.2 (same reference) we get 568.031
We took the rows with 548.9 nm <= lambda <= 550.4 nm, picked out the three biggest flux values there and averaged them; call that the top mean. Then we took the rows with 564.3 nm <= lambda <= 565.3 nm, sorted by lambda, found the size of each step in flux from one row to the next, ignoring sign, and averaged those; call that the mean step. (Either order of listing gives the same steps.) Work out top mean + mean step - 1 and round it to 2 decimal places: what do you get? 8.46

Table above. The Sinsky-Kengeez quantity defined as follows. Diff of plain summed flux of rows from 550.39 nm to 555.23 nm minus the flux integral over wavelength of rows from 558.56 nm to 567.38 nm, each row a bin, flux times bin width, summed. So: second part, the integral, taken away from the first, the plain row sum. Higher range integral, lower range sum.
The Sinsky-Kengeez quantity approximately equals 92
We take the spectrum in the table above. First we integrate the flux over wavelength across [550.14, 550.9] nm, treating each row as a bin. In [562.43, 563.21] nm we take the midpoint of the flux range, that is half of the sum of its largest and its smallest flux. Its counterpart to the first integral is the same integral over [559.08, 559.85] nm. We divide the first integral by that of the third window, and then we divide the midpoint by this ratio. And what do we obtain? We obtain 9.4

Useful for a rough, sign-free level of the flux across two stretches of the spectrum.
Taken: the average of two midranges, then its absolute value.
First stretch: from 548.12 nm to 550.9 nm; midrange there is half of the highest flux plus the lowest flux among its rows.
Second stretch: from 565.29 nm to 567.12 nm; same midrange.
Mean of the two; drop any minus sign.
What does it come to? 9.22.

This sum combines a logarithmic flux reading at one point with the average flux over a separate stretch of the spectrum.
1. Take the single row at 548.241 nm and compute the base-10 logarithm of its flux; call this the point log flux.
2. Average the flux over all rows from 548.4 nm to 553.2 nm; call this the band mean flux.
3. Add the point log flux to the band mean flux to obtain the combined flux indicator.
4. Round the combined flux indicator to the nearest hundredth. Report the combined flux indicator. 10.15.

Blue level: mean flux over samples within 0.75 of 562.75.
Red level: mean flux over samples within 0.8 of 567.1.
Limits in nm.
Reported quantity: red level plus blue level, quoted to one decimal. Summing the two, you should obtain 18.4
